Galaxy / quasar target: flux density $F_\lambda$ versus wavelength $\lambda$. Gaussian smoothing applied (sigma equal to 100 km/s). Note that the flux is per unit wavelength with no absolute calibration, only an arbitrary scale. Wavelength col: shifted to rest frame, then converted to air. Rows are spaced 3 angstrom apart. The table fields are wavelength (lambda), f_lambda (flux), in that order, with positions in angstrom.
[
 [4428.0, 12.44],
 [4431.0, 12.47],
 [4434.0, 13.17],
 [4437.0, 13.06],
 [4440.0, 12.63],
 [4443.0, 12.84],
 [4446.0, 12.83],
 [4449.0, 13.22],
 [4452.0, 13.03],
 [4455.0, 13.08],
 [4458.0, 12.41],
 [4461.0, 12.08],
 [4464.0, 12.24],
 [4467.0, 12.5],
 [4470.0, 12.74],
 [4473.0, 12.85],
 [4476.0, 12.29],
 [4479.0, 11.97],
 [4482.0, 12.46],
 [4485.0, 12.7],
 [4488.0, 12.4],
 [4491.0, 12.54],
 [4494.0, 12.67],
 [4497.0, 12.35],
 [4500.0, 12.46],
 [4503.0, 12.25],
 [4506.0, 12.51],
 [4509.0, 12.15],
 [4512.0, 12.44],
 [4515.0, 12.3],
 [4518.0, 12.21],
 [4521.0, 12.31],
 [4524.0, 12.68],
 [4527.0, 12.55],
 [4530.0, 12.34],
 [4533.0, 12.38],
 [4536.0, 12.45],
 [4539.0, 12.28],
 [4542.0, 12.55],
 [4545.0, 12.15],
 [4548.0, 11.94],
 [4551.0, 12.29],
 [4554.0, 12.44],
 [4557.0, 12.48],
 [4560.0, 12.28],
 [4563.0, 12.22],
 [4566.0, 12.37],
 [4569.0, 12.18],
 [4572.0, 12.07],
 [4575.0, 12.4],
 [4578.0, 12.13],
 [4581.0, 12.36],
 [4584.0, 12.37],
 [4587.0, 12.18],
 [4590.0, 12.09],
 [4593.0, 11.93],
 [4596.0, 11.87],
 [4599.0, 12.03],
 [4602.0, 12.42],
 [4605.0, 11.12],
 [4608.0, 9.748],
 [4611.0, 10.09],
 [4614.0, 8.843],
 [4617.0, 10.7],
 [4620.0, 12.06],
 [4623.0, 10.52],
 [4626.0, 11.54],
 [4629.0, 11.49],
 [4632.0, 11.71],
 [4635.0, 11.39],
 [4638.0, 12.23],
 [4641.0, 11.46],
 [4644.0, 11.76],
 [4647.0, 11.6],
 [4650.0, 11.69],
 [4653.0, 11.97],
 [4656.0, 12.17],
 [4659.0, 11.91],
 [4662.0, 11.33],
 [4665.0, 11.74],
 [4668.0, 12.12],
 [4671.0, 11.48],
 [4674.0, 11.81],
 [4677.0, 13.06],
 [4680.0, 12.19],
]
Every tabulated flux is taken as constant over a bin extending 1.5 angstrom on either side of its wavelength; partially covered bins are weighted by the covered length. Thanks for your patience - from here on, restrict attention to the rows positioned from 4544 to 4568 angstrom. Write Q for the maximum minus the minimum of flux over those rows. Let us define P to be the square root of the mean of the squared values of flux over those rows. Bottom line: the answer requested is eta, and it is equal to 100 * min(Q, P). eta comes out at 54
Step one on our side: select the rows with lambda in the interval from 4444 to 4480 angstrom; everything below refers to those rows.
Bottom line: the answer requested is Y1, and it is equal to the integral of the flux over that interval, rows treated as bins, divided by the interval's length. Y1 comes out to 12.6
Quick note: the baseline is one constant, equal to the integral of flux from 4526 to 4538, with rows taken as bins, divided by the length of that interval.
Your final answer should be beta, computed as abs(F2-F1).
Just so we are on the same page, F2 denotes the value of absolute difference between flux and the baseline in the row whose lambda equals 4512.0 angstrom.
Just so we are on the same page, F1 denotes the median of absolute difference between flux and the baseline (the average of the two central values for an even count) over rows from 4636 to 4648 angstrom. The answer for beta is 0.7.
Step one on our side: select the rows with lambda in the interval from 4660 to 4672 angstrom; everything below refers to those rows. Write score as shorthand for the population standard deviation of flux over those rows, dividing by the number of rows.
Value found 0.30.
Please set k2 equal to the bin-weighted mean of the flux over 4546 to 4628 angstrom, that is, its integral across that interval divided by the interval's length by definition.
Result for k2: 11.73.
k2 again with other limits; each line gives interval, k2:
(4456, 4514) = 12.43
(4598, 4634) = 11.01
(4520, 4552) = 12.36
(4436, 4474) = 12.73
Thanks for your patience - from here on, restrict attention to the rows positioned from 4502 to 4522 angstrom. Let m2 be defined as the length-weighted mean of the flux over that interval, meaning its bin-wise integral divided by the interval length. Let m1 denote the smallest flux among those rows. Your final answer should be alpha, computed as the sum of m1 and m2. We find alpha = 24.5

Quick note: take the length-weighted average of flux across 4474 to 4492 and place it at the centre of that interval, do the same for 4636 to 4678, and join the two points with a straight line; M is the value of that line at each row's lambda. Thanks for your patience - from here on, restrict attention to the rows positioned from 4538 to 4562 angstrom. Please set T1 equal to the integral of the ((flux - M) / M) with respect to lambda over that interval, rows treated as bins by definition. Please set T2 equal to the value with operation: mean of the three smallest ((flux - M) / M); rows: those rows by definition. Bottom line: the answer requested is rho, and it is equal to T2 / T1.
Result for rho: -0.03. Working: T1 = 0.21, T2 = -0.007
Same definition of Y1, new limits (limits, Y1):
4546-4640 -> 11.7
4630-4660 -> 11.8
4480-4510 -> 12.4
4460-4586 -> 12.4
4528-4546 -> 12.4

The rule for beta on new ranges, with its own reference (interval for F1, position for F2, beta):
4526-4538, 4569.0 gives 0.2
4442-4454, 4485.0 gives 0.2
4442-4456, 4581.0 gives 0.6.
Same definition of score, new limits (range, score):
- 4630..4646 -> 0.30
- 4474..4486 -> 0.27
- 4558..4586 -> 0.11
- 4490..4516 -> 0.15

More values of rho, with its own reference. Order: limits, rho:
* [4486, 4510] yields -0.05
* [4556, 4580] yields 0.00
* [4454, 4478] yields -0.23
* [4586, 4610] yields 0.11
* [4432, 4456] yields 0.02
